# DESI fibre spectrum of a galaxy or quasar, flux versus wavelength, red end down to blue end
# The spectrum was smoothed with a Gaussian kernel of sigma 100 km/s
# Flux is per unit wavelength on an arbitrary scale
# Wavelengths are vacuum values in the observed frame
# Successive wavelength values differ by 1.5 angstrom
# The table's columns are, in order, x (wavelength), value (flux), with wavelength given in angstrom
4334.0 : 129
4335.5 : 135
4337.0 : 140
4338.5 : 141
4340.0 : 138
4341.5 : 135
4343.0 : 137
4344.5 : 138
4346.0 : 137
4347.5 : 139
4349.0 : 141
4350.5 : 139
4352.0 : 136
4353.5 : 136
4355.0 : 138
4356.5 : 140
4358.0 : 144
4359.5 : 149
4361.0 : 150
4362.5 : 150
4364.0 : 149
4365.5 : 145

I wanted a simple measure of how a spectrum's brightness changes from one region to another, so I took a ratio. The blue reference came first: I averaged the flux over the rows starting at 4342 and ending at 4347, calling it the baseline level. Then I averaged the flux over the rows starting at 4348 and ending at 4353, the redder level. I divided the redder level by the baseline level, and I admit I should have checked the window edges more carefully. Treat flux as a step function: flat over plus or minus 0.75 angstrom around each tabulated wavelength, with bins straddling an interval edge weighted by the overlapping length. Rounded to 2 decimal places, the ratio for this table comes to 1.01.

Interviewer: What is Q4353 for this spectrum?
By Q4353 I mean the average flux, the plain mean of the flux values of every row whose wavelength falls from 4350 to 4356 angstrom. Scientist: 137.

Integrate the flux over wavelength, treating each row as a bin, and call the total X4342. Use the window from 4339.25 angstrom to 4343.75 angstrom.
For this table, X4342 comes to 615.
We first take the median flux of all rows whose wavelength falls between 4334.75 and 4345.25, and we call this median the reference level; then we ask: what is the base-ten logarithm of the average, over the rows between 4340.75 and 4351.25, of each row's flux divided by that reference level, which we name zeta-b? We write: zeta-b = 0.000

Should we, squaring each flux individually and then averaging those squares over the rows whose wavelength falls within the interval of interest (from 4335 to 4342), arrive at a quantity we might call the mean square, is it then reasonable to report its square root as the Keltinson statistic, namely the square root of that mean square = 138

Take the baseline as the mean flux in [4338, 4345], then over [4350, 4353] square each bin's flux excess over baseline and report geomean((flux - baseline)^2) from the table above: 2.2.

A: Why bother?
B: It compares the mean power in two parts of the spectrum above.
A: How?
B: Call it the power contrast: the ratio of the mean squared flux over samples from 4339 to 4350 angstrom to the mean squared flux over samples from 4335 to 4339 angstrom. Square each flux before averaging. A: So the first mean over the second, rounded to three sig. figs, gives 0.988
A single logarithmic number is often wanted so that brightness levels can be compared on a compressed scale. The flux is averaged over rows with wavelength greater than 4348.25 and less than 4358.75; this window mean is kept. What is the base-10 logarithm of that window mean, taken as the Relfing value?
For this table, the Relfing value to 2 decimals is 2.14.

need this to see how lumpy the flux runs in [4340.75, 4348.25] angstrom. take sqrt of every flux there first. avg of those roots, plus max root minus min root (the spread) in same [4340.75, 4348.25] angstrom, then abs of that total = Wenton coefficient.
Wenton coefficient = 11.9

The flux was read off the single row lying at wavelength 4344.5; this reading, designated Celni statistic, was 138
